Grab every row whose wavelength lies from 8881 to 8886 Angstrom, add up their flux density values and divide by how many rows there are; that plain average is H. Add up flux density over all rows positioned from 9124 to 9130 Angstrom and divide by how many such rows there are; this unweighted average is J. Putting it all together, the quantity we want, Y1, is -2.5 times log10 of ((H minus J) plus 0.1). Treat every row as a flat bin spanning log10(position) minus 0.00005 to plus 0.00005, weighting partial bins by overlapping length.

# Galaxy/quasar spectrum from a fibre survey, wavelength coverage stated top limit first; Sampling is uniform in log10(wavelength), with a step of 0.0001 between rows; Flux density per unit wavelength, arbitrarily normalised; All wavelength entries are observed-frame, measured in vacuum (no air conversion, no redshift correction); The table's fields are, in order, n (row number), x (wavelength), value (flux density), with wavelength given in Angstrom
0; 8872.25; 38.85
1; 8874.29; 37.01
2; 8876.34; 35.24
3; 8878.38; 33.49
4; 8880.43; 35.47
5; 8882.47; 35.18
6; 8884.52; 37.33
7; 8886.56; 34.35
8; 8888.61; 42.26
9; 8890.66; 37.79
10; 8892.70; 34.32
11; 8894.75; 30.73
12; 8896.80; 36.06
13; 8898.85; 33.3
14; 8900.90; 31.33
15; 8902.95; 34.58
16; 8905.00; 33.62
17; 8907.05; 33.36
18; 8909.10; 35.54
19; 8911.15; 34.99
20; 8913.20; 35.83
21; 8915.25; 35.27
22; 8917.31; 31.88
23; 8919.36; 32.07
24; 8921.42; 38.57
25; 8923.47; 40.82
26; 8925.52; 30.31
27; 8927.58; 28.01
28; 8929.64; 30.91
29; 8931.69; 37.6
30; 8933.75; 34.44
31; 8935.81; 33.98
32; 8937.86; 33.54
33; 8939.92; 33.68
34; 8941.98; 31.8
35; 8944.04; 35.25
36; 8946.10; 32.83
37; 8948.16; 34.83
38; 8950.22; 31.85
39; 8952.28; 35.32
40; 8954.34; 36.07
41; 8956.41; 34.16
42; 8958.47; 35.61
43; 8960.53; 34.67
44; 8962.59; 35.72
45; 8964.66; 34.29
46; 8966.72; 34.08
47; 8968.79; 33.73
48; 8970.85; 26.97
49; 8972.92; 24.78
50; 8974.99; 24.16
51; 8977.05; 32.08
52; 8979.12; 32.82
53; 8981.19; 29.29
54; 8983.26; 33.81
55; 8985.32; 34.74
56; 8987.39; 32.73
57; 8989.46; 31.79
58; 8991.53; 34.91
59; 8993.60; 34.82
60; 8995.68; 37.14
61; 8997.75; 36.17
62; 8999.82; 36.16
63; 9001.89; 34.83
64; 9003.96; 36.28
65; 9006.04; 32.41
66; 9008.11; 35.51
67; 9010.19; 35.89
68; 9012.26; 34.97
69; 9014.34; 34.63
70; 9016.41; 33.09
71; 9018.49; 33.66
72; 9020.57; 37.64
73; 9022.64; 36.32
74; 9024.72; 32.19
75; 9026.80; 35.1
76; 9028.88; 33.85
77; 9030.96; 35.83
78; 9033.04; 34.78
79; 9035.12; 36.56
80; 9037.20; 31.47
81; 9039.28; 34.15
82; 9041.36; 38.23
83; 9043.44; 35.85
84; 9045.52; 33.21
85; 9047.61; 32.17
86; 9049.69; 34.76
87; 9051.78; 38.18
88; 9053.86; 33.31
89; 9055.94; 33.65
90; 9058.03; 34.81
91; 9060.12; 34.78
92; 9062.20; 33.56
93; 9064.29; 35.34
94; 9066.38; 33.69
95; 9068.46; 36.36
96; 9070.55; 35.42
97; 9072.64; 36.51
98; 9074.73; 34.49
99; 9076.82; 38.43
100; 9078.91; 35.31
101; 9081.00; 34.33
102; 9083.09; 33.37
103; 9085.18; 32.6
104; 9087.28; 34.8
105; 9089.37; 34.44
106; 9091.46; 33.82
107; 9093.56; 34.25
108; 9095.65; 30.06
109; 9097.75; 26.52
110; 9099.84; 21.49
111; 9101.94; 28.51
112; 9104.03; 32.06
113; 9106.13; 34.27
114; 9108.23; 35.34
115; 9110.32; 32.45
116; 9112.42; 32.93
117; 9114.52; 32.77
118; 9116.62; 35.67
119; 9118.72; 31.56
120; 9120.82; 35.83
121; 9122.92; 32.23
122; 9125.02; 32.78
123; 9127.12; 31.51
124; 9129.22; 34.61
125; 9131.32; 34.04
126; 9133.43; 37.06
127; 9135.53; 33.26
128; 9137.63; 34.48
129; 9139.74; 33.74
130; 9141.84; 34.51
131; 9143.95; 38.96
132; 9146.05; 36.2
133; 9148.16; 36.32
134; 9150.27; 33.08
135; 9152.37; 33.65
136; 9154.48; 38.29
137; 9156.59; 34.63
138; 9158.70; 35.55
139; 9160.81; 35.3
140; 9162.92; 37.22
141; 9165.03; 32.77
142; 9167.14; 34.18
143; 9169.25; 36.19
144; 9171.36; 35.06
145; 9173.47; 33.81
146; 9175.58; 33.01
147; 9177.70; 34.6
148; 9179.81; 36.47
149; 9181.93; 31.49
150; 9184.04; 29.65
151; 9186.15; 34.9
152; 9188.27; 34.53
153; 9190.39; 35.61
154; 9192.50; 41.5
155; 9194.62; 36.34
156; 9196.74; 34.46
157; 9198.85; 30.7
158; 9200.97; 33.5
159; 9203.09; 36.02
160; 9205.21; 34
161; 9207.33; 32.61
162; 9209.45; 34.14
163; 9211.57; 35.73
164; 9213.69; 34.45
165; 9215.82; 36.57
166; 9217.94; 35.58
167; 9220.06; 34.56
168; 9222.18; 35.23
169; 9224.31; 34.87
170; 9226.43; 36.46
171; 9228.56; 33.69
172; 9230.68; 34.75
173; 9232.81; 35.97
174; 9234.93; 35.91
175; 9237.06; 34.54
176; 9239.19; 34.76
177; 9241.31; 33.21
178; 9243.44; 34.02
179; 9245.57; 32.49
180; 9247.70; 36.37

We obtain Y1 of -1.3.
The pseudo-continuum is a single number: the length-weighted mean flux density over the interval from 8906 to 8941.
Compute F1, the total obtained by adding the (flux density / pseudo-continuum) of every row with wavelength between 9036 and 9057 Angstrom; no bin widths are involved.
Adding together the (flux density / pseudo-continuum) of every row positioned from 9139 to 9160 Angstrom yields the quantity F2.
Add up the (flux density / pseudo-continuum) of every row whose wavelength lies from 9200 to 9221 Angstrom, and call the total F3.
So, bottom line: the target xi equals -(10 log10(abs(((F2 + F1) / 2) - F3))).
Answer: 10.9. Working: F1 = 10.1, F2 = 10.4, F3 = 10.2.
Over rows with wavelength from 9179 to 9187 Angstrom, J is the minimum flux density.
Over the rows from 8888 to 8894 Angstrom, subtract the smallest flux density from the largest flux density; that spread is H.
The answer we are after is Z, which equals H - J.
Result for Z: -22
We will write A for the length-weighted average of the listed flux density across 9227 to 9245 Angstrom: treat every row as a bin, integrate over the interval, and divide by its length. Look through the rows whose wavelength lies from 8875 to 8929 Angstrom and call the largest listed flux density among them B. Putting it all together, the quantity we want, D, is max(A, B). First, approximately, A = 34.6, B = 42.26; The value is 42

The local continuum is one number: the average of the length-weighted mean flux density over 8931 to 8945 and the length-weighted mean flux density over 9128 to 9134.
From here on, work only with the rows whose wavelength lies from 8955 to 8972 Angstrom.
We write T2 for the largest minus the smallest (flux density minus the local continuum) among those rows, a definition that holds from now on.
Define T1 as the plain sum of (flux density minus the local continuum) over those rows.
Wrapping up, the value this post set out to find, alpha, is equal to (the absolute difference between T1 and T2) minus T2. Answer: 8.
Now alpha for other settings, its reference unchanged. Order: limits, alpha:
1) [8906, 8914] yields -1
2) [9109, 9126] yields 11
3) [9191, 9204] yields -5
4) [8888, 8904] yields -4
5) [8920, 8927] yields -6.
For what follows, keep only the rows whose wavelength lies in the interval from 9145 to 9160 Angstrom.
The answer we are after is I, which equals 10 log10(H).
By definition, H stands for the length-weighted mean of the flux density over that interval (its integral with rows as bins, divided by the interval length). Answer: 15.5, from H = 35.4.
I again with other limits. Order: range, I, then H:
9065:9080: 15.5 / 35.7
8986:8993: 15.2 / 33.3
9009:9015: 15.5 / 35.2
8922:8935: 15.3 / 33.9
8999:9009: 15.4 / 35.0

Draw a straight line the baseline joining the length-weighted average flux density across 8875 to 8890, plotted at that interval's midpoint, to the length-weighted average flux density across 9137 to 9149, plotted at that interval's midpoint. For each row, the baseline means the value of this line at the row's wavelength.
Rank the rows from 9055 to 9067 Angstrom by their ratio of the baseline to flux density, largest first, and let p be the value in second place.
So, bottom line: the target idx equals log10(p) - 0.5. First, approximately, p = 1.07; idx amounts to -0.47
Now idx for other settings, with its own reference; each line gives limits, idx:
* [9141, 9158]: -0.47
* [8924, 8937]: -0.42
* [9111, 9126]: -0.45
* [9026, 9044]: -0.47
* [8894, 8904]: -0.44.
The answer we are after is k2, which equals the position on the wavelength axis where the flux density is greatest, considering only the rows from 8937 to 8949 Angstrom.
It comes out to 8944.04 Angstrom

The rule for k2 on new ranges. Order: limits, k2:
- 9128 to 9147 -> 9143.95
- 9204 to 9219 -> 9215.82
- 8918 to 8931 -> 8923.47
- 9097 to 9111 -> 9108.23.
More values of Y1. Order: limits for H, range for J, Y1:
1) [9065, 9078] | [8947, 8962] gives -0.3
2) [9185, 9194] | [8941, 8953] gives -1.2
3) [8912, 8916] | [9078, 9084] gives -0.3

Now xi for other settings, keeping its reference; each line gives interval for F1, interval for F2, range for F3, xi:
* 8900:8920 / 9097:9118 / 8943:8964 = 2.1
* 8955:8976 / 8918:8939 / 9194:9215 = 4.3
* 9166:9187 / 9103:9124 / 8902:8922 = 6.1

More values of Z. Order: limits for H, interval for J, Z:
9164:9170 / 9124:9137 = -28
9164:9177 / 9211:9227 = -31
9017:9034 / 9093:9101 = -16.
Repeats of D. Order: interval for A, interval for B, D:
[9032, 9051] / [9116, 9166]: 39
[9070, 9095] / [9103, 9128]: 36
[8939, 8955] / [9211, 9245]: 37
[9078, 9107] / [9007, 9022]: 38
